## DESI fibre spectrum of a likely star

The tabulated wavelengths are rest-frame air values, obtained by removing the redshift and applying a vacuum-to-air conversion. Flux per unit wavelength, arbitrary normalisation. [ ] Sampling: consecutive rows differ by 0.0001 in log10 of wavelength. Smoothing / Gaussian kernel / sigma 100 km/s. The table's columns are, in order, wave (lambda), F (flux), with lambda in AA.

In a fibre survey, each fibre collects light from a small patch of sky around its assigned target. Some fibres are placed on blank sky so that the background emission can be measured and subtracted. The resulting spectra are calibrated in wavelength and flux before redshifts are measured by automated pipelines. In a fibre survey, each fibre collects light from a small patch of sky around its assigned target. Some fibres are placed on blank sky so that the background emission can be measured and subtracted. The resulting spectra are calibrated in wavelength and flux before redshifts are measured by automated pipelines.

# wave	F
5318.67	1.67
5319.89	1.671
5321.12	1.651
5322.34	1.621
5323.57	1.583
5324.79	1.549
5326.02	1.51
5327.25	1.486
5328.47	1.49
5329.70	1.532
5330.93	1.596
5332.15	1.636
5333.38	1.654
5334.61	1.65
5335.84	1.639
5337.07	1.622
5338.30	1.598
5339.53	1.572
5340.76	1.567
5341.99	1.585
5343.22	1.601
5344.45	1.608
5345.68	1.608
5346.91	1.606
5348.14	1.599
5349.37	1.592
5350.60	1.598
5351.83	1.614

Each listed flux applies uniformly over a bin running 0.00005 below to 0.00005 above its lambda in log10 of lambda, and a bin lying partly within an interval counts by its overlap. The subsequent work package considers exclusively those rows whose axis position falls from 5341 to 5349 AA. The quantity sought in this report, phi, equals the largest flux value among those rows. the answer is 1.608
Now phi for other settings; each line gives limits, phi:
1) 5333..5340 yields 1.654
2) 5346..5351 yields 1.606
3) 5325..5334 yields 1.654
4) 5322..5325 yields 1.621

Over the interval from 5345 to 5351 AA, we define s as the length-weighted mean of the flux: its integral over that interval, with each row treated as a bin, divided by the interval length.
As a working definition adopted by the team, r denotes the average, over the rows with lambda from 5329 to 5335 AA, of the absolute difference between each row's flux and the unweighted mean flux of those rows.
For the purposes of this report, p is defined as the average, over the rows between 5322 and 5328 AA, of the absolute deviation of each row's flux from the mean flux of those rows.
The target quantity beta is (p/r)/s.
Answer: 0.66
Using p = 0.042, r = 0.040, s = 1.60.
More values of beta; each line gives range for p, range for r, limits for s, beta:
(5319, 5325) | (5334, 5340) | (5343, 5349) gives 0.98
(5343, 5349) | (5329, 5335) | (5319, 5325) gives 0.05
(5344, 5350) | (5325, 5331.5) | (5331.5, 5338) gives 0.11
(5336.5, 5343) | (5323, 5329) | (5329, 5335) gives 0.31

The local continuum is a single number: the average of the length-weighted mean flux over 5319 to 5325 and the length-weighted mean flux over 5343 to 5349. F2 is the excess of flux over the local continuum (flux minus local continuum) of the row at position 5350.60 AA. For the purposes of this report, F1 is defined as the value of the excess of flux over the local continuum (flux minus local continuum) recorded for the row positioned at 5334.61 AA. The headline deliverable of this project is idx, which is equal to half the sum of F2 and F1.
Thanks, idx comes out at 0.01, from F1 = 0.035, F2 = -0.02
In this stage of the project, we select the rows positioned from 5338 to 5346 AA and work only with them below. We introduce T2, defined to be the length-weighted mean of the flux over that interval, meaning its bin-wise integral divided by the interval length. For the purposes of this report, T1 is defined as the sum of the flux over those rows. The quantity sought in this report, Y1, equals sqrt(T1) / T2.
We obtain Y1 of 2.10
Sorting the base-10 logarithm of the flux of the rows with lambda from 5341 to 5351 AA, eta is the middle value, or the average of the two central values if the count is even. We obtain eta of 0.204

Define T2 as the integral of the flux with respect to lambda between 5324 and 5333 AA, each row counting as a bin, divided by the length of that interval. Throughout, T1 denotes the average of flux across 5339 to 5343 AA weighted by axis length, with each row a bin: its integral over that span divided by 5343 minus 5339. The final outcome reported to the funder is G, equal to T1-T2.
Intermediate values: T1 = 1.58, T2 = 1.55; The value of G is 0.03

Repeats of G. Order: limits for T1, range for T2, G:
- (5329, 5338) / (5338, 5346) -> 0.03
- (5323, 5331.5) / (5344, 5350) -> -0.07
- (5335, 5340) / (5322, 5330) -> 0.07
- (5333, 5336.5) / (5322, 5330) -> 0.11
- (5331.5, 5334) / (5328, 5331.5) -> 0.11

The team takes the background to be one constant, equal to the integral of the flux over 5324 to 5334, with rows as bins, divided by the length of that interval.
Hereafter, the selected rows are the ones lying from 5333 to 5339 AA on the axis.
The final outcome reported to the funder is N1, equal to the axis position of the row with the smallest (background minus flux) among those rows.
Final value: 5333.38 AA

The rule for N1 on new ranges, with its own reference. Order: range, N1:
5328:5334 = 5333.38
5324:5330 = 5324.79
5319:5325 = 5319.89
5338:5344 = 5343.22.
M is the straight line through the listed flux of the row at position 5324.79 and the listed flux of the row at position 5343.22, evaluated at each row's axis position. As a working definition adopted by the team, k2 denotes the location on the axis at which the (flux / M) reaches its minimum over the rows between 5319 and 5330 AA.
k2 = 5327.25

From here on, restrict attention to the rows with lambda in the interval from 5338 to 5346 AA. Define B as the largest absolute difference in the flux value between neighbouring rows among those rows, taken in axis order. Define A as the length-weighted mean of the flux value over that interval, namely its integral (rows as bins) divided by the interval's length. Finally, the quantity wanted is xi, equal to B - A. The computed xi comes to -1.56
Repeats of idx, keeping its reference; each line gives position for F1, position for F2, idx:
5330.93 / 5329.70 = -0.05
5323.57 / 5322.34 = -0.01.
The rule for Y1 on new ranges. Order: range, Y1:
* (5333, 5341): 2.08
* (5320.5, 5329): 2.12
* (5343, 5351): 2.09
